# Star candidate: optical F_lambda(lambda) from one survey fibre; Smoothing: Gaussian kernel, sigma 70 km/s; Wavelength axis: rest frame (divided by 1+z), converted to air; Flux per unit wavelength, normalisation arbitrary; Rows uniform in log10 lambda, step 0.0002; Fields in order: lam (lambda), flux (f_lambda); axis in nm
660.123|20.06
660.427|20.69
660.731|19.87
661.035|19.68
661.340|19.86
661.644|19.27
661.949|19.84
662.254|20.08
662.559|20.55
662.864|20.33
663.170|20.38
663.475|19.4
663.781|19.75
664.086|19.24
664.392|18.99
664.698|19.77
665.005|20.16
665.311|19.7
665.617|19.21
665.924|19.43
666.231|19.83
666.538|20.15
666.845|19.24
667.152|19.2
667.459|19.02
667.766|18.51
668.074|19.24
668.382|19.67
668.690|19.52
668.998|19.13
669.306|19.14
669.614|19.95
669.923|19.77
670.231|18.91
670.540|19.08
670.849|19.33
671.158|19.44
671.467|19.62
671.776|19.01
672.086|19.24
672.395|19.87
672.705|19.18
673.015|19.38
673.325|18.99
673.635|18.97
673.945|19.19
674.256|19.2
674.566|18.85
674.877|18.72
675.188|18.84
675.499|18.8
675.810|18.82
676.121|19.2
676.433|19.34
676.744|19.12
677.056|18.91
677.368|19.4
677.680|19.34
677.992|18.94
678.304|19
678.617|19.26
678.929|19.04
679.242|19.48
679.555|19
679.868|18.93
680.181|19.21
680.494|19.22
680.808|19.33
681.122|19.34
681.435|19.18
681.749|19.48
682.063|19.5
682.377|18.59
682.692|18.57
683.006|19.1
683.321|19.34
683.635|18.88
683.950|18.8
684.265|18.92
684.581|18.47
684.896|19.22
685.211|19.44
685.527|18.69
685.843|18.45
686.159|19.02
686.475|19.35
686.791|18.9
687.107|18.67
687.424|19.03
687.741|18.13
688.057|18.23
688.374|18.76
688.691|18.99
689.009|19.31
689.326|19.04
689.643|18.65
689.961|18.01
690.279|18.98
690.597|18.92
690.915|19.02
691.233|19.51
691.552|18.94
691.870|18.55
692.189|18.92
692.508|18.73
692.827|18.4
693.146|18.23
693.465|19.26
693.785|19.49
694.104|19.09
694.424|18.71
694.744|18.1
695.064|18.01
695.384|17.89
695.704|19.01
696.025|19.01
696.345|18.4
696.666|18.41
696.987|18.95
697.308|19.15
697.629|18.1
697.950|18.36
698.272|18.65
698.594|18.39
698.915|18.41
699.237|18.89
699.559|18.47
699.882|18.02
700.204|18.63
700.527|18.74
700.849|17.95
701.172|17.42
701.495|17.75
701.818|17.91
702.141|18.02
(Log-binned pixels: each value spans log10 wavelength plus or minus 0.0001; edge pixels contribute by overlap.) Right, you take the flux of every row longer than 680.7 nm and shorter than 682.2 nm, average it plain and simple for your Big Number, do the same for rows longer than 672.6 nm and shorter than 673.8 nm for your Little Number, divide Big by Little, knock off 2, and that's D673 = -0.99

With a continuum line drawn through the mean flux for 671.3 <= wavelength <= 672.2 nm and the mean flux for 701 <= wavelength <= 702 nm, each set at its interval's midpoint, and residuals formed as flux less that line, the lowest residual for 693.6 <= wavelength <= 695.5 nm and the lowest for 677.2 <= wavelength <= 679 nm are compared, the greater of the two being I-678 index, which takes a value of -0.02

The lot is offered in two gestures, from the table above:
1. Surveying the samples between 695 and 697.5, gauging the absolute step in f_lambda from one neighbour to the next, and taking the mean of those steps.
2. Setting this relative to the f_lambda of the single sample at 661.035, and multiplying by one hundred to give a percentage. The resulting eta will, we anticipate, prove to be 1.89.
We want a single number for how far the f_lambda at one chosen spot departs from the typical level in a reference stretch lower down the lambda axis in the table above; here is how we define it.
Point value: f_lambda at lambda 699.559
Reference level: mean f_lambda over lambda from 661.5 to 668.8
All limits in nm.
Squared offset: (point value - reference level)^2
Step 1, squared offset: 1.3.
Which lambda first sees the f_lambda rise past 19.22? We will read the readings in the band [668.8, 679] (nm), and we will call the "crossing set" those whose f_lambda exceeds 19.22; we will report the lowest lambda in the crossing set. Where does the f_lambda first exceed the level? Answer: 669.614 nm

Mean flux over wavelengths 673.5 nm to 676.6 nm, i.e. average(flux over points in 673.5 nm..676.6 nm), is 19.0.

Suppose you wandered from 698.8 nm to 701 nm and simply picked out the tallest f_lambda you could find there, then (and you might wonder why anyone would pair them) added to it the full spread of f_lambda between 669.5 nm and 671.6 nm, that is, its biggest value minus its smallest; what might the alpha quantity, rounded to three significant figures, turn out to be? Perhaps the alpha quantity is 19.9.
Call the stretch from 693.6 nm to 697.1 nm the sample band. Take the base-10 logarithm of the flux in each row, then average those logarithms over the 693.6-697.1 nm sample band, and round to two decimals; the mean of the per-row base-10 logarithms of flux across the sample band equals 1.27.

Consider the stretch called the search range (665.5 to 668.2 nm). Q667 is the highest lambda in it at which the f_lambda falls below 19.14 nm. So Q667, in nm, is 667.766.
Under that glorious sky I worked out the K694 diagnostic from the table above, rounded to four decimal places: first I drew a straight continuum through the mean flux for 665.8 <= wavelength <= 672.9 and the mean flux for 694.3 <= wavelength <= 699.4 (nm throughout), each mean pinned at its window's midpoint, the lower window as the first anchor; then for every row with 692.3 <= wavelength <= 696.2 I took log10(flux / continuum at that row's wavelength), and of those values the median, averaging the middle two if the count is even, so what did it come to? 0.0021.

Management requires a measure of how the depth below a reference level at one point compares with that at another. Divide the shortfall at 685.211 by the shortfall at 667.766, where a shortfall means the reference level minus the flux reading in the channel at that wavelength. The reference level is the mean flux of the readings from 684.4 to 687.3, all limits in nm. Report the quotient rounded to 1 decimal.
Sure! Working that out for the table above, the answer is -1.3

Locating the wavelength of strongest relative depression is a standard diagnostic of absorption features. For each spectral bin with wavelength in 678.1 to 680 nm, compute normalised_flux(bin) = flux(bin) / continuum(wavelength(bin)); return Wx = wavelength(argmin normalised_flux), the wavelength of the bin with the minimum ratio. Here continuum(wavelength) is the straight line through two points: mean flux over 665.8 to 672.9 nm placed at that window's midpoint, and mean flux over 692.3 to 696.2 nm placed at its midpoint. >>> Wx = 679.868 nm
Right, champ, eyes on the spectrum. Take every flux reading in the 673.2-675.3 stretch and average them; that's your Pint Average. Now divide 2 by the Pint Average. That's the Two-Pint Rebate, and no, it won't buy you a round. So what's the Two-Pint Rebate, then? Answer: 0.105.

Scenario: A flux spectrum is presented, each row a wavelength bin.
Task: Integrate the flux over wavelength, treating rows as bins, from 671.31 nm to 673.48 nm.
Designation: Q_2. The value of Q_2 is 41.9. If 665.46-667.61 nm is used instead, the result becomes 41.8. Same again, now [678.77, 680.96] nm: 42.0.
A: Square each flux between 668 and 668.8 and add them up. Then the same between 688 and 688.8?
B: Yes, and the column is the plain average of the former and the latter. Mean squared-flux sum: 1092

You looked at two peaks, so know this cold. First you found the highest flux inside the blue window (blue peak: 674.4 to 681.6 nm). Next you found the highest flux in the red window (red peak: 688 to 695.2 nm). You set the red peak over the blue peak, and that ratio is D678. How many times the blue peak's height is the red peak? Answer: 1.00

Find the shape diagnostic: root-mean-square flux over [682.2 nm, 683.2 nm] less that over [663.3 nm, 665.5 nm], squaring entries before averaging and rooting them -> -0.8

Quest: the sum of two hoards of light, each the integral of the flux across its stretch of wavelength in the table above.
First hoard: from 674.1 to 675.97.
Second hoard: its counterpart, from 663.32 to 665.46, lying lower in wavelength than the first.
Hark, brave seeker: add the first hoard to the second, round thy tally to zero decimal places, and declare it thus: 77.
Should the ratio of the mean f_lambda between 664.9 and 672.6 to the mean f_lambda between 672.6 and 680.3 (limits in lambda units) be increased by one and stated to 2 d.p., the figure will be 2.02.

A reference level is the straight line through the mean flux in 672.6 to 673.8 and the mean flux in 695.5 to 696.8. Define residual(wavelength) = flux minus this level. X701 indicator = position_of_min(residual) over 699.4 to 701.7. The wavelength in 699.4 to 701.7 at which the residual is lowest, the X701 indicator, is 701.172 nm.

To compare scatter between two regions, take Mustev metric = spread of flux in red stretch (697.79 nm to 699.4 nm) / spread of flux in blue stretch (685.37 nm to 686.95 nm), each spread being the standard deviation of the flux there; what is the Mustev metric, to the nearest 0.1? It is 0.7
